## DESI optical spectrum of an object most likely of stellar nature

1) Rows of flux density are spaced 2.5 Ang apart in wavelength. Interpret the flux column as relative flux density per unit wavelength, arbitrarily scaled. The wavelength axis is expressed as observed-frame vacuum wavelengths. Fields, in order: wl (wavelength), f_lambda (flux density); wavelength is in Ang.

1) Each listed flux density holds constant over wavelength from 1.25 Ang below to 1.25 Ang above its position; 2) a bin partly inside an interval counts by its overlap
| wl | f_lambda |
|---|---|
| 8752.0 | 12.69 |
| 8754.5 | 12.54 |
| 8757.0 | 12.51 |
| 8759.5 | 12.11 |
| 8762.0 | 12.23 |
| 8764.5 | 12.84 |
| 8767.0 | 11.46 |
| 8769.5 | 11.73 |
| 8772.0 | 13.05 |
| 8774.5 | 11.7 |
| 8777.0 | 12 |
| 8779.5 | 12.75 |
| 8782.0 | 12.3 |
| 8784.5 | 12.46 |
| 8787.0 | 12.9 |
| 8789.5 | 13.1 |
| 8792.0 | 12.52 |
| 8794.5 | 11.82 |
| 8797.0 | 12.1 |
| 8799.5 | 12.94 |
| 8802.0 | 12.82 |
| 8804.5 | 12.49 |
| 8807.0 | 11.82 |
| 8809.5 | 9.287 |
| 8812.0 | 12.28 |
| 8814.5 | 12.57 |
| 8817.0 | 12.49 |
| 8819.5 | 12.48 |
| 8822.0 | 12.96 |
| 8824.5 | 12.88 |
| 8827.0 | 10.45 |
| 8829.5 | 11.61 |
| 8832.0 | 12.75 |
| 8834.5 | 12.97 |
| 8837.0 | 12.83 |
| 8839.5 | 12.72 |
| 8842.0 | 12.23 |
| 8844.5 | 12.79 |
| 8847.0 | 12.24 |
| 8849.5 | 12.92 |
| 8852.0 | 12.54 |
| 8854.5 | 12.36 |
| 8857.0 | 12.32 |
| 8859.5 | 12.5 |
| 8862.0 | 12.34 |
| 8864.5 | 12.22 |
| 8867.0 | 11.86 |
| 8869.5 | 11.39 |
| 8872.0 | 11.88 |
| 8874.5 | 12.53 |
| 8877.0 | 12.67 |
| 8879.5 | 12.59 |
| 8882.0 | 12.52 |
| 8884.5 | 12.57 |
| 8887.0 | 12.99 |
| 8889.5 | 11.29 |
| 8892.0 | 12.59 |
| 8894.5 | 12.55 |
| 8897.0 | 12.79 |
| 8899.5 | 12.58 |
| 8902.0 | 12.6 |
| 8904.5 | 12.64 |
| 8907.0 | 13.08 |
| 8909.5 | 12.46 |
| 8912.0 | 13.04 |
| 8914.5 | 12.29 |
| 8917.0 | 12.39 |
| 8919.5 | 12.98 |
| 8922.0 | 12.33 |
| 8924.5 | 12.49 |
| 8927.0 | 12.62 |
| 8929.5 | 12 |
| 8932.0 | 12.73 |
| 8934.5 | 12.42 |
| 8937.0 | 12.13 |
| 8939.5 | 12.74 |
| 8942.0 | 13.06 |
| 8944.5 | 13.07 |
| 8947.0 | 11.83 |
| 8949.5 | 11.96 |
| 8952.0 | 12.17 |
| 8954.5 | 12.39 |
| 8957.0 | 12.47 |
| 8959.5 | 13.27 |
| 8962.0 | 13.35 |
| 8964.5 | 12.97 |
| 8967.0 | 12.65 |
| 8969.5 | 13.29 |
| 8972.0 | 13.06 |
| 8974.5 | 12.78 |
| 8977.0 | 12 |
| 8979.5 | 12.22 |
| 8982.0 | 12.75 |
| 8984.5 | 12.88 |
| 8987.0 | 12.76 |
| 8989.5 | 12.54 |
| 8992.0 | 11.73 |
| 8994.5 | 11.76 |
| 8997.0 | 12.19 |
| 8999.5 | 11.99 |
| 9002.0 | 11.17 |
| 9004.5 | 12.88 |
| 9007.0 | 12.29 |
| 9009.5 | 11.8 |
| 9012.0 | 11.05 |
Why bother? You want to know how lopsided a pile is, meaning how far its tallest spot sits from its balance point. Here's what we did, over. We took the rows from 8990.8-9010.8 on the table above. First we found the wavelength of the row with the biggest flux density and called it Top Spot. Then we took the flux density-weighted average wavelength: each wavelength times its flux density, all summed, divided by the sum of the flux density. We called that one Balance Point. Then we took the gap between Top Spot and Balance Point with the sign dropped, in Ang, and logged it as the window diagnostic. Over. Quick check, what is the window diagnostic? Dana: 3.7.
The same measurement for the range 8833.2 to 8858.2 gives 11.2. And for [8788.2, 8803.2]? 6.3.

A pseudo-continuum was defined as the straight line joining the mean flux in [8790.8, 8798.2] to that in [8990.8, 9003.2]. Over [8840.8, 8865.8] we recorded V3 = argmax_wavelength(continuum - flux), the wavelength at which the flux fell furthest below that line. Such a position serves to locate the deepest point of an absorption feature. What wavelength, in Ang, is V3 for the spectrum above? 8842.0 Ang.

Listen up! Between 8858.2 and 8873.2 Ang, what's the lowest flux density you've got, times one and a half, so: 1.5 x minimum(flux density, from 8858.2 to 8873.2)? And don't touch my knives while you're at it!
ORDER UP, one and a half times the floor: 17.1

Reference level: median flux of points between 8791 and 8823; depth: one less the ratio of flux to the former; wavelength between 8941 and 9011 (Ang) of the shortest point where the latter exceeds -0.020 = 8947.0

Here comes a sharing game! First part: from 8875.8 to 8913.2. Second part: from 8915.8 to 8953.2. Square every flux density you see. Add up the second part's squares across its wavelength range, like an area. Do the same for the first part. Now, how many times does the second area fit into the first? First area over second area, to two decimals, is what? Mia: 1.02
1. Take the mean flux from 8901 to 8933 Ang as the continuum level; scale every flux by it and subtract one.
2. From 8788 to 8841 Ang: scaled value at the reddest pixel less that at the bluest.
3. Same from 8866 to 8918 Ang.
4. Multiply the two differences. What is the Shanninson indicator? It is -0.0013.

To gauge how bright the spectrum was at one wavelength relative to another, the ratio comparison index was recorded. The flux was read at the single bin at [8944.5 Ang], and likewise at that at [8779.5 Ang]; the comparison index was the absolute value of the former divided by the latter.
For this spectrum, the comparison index 1.03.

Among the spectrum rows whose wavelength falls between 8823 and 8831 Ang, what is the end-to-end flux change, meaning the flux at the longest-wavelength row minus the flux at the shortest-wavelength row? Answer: -1.3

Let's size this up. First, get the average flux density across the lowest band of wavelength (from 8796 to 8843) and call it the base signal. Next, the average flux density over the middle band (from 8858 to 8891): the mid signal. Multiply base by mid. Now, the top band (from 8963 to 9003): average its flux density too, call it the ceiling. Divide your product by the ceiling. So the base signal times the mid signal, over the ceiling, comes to 12.1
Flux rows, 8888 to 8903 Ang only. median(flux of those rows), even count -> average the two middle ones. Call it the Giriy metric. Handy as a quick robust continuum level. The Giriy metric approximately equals 12.6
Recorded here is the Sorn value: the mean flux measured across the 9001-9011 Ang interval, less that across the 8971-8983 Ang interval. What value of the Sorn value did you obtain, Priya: -0.5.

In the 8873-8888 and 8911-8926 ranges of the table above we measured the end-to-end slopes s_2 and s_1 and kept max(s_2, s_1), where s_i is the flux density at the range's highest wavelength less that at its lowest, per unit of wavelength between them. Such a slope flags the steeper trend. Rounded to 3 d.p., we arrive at 0.037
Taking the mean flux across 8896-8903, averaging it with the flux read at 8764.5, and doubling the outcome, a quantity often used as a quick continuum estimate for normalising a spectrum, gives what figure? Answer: 25.5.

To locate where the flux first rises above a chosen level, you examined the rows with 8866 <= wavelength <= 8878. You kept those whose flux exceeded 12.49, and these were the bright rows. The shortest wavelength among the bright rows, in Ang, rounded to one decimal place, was 8874.5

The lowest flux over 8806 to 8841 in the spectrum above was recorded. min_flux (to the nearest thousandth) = 9.287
